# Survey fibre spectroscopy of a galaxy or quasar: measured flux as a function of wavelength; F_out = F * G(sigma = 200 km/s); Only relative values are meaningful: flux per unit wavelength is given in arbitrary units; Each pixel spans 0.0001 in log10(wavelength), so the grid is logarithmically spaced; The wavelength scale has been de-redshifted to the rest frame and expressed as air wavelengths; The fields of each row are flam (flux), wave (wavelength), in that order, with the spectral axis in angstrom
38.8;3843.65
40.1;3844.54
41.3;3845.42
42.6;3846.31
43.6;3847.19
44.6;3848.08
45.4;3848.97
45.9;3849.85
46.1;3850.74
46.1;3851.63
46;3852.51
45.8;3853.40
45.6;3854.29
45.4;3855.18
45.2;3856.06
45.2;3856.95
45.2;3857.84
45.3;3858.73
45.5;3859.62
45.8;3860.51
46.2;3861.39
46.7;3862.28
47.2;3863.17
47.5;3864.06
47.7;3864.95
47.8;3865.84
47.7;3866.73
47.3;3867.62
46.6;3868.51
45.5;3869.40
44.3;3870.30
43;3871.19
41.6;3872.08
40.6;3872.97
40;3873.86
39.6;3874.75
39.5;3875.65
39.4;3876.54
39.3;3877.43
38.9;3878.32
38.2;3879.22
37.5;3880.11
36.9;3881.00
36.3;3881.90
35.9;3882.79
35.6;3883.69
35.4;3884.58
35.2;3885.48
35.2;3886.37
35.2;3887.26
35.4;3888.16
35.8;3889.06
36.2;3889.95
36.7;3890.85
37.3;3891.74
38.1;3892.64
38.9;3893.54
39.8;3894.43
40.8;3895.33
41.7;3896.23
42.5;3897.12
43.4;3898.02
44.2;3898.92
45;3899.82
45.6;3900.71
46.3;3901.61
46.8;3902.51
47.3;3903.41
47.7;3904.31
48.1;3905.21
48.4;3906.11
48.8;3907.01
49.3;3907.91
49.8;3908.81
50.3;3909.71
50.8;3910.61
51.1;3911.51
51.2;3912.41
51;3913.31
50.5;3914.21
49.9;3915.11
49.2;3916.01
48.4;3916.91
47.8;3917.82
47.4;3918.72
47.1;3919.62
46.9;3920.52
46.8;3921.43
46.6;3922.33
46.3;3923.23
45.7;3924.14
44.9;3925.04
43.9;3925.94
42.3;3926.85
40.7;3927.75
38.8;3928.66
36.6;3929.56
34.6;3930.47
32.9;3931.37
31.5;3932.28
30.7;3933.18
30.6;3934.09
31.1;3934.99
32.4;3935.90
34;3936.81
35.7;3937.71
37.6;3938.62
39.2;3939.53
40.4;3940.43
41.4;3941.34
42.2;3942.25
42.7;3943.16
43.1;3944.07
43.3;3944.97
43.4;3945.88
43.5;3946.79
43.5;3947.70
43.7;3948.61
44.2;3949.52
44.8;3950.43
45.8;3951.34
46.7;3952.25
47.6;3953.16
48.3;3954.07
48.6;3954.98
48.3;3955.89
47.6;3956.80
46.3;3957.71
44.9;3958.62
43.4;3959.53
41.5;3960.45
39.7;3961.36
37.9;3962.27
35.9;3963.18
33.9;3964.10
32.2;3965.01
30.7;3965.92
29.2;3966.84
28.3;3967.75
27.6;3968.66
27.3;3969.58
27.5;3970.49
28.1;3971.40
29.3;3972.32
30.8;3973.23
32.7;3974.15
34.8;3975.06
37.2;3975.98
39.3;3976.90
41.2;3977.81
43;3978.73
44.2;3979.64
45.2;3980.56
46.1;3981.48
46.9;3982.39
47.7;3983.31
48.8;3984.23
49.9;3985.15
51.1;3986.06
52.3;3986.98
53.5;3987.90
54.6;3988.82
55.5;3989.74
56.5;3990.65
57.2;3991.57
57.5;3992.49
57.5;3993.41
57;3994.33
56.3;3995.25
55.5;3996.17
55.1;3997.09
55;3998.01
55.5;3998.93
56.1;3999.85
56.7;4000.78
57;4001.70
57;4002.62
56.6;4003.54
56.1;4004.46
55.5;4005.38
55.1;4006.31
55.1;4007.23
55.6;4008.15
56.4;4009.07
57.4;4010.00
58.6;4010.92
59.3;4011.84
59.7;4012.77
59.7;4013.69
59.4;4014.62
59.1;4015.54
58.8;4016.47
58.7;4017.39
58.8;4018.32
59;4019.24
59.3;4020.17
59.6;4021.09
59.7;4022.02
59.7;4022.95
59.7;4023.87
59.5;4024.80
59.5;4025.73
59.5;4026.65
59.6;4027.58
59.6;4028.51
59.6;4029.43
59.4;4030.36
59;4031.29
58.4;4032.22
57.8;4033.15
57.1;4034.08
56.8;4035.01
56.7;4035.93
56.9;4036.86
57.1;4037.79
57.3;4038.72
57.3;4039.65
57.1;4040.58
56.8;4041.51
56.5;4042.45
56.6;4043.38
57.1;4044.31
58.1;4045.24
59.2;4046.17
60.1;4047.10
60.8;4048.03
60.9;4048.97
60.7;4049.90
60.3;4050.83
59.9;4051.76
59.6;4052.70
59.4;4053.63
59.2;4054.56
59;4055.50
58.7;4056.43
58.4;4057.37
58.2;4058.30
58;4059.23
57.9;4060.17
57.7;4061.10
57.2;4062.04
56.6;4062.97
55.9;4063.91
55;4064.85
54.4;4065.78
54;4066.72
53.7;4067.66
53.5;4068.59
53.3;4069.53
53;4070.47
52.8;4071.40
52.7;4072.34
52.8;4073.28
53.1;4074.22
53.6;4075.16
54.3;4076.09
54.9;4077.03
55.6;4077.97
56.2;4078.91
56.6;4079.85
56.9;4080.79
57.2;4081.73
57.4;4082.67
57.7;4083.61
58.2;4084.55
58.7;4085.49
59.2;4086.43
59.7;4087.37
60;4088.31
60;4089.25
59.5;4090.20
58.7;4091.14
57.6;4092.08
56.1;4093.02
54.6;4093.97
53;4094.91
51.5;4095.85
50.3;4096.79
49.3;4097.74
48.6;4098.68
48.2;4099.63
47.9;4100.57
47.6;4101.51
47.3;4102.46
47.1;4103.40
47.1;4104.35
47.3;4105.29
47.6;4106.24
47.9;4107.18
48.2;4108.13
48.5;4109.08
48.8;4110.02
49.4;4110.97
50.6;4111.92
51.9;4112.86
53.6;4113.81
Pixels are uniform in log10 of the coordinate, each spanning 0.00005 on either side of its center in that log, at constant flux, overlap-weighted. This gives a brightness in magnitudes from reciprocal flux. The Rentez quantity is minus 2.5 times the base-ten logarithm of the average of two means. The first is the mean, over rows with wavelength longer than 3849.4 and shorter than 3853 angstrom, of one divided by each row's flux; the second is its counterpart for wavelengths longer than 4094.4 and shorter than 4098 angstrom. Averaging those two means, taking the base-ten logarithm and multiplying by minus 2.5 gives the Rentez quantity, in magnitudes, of 4.21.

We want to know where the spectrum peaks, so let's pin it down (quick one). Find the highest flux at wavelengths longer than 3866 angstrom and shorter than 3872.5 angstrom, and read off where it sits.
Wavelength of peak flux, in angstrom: 3866.73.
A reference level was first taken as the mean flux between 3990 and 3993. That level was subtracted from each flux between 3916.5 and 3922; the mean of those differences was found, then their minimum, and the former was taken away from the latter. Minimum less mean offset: -0.6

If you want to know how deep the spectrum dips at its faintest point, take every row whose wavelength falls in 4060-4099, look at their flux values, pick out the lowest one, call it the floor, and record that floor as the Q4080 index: 48.6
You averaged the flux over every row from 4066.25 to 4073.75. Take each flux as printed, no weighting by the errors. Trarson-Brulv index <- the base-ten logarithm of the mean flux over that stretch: 1.73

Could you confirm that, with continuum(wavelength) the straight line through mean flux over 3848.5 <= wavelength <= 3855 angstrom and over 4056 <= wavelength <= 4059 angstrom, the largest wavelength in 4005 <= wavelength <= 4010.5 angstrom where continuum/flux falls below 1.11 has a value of 4010.00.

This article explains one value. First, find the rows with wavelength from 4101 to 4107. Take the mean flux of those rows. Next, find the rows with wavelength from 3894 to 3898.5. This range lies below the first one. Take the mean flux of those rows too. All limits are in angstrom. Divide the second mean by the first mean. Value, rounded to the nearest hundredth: 0.88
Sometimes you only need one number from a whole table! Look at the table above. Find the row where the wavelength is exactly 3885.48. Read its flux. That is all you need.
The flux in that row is 35.2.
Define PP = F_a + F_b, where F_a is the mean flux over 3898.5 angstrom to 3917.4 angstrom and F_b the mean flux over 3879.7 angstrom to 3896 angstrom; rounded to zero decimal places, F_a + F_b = 85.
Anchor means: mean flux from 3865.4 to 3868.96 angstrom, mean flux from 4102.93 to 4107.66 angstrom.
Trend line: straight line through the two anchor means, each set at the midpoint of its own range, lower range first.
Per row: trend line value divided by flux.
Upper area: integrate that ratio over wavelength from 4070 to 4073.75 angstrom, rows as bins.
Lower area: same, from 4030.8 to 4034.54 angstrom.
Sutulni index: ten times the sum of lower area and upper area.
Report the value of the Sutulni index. 64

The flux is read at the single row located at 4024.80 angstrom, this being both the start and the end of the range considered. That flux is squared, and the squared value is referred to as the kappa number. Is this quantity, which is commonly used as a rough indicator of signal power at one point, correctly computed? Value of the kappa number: 3540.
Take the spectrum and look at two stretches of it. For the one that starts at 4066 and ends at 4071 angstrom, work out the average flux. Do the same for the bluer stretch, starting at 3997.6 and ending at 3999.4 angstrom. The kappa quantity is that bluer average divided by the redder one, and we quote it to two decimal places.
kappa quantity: 1.03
